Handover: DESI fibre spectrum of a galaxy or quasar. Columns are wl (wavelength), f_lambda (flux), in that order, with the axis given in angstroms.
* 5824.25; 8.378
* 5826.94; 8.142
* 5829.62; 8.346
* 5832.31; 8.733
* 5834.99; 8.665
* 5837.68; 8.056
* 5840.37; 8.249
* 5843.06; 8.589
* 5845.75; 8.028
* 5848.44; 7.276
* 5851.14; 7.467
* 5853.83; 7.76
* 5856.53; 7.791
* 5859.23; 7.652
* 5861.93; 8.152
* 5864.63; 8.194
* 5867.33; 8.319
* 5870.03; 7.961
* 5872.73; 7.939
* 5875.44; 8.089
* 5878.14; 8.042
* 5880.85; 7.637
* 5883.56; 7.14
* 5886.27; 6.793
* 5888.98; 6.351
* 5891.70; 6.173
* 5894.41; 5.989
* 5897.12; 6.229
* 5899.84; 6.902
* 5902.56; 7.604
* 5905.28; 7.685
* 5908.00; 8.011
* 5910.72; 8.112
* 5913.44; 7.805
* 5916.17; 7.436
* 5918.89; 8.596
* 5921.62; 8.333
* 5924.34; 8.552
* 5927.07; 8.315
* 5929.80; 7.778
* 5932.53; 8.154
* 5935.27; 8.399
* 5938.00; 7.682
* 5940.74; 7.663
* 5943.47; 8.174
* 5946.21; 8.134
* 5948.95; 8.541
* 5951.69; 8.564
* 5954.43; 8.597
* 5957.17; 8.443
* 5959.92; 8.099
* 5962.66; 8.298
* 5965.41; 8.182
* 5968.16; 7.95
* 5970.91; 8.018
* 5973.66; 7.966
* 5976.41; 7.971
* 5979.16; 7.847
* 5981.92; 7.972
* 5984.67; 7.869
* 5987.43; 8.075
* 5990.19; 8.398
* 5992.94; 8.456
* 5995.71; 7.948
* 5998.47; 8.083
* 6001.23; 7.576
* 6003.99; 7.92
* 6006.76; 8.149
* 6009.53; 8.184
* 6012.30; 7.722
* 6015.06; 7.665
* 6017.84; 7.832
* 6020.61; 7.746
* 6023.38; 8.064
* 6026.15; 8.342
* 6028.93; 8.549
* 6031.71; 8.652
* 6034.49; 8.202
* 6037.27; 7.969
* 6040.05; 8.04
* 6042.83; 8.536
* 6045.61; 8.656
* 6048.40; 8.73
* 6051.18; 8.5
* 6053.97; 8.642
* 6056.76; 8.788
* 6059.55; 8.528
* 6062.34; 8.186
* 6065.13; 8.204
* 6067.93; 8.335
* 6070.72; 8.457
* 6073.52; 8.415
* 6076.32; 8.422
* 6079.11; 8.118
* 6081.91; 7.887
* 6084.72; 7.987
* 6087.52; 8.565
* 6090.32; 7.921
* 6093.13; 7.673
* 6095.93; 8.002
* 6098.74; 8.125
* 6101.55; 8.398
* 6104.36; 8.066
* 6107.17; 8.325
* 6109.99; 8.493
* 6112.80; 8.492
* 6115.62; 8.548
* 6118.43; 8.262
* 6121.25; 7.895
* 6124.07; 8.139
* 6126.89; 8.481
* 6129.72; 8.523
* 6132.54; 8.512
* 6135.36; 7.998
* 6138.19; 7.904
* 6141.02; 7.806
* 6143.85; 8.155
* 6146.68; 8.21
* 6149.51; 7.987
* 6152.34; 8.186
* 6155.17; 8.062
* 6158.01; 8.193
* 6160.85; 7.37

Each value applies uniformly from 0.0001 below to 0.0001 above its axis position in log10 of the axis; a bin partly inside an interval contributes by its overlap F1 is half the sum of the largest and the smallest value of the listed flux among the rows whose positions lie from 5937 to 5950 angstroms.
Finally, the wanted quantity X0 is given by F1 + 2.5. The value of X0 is 10.6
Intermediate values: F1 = 8.1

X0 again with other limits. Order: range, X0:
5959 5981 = 10.6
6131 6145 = 10.7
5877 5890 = 9.7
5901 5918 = 10.3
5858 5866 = 10.4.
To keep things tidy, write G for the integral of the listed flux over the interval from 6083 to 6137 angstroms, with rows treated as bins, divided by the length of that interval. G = 8.23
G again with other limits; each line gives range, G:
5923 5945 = 8.09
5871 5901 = 7.04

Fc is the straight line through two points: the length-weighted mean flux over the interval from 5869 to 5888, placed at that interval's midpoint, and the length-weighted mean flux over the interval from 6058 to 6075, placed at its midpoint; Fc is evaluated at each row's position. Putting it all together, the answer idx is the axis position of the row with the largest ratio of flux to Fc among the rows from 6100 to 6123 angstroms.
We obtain 6115.62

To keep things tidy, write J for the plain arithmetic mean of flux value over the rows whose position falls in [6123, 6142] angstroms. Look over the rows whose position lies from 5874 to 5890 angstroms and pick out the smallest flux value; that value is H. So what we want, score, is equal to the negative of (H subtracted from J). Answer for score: -1.84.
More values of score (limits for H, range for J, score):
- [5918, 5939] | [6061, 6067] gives -0.51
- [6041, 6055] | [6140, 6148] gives 0.44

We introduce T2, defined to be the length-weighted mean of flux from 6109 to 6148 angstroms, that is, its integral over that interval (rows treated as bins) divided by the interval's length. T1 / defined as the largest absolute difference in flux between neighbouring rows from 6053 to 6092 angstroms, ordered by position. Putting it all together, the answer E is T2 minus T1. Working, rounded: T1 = 0.6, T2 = 8.24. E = 7.60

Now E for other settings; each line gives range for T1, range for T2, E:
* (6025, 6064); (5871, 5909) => 6.69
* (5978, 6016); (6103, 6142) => 7.74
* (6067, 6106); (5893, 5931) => 7.02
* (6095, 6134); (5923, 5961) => 7.85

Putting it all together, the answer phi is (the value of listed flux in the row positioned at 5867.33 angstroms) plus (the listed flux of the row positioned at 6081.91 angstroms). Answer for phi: 16.2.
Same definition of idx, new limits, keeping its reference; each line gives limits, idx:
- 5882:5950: 5918.89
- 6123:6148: 6129.72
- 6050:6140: 6056.76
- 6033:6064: 6056.76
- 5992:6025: 5992.94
